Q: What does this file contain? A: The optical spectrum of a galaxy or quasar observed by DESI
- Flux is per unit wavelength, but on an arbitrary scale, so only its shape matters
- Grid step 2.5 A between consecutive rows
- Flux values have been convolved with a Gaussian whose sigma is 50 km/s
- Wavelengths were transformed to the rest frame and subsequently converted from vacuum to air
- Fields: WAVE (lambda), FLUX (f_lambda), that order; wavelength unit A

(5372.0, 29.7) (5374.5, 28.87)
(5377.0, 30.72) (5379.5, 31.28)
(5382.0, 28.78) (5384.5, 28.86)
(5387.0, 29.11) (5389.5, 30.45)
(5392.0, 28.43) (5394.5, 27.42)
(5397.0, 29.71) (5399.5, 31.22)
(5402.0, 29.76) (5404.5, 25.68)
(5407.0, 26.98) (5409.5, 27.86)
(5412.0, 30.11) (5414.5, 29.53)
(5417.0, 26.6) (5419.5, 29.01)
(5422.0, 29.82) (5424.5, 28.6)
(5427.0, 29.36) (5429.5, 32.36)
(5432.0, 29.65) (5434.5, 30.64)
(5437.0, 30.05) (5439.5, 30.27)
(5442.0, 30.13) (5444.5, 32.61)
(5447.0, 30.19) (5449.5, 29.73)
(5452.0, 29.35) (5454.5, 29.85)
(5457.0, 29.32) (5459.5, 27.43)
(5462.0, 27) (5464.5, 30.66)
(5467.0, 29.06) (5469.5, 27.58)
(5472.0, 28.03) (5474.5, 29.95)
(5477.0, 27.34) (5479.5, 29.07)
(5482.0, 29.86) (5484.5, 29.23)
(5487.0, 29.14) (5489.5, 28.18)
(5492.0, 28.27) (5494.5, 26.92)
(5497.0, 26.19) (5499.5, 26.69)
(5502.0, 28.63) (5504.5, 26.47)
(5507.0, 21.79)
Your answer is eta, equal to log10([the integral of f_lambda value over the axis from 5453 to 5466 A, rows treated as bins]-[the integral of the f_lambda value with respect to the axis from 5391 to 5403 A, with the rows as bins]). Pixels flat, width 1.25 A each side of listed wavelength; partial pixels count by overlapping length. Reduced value 1.4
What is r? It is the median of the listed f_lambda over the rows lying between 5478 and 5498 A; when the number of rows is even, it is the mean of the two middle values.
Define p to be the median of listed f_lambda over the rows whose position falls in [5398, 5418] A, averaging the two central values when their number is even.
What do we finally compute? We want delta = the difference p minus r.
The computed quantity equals 0.0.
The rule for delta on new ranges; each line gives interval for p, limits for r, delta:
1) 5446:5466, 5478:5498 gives 0.9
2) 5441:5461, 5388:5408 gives 0.7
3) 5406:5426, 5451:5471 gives -0.4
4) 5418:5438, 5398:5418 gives 1.0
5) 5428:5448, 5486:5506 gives 2.7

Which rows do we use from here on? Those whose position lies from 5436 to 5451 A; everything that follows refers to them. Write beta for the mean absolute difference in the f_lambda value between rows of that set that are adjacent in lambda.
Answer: 1.14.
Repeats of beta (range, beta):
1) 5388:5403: 1.66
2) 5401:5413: 2.13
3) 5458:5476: 1.59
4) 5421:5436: 1.74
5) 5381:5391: 0.56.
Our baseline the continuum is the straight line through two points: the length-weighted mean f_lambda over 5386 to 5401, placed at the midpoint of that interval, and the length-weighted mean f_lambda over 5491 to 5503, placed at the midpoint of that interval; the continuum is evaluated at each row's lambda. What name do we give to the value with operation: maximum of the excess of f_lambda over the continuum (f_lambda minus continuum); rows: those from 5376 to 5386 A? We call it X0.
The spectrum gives 1.6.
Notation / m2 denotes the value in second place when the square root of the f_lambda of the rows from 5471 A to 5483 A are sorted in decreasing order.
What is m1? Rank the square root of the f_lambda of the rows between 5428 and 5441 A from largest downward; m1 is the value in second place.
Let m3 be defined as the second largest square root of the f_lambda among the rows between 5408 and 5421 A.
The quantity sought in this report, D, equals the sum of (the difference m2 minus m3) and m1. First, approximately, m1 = 5.54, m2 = 5.46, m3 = 5.43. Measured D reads 5.57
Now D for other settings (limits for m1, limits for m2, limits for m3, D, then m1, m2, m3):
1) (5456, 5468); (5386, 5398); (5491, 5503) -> 5.55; 5.41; 5.45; 5.32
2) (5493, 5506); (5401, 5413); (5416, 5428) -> 5.23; 5.19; 5.46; 5.42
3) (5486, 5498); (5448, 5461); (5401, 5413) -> 5.31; 5.32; 5.45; 5.46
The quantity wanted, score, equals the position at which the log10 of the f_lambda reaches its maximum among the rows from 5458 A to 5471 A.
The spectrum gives 5464.5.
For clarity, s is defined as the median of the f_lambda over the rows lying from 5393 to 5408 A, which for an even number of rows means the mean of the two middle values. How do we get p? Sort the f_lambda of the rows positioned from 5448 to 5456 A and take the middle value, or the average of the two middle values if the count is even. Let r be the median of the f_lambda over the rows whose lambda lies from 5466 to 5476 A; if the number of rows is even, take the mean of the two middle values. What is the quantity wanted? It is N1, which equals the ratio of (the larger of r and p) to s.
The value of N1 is 1.04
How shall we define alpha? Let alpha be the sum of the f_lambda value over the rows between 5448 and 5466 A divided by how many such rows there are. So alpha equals 29.0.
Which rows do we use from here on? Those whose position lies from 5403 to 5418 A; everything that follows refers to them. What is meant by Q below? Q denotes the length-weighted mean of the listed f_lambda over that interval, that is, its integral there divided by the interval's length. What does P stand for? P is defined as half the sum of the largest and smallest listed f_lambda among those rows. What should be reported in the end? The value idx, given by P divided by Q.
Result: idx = 1.00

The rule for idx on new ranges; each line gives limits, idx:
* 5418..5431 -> 1.02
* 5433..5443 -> 1.00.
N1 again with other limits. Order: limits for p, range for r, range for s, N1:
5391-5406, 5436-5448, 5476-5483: 1.04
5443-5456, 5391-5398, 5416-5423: 1.03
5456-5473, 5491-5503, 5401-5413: 1.01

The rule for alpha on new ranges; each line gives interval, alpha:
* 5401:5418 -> 28.1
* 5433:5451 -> 30.5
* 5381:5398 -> 29.0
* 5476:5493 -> 28.7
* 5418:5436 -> 29.9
